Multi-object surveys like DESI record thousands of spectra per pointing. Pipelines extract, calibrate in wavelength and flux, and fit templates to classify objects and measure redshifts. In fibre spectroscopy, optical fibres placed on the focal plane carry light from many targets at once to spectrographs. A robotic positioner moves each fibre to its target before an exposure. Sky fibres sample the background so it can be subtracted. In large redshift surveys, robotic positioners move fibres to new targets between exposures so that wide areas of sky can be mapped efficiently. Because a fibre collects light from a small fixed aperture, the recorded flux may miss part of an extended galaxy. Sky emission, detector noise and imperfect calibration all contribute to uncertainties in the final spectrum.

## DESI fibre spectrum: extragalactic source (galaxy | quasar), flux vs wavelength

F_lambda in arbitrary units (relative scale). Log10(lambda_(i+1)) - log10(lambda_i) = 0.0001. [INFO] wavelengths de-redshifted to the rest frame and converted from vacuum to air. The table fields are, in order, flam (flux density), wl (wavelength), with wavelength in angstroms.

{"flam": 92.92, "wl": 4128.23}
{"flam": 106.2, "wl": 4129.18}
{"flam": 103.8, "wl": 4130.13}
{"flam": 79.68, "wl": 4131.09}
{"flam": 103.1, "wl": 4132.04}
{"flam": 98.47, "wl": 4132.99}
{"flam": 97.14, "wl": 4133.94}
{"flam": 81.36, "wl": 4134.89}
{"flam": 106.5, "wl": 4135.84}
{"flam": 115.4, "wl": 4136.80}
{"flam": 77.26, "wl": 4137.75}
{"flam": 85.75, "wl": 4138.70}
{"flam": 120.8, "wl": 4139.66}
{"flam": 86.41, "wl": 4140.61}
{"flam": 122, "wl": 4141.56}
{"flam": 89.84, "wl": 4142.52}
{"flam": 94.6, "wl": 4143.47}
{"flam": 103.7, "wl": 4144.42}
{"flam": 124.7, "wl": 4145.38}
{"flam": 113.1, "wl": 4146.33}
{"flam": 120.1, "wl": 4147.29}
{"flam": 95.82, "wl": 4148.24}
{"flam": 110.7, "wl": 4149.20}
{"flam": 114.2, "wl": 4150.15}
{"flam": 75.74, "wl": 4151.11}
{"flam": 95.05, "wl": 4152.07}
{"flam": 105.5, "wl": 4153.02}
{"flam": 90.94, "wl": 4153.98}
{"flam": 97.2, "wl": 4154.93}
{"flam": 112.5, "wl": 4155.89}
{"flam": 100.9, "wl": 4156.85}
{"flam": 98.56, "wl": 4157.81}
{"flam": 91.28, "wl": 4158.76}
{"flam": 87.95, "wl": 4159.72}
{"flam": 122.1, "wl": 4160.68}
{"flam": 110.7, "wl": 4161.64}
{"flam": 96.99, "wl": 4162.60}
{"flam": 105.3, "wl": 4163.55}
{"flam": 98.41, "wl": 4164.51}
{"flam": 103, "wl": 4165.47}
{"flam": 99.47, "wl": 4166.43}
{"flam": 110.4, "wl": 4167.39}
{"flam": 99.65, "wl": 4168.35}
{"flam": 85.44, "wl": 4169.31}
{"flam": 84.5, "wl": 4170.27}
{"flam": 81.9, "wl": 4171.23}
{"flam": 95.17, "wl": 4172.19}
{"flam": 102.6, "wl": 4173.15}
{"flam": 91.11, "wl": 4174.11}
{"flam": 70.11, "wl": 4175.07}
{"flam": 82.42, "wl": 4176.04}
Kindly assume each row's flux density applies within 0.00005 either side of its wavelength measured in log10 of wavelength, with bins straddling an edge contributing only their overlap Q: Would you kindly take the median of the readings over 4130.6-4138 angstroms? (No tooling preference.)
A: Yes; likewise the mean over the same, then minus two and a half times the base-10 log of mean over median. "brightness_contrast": 0.03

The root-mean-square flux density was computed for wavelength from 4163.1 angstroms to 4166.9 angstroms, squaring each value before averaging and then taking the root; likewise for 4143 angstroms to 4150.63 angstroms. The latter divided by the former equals 1.08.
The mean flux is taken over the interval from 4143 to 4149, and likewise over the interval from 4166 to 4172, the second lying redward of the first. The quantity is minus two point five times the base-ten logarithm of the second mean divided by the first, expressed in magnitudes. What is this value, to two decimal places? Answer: 0.16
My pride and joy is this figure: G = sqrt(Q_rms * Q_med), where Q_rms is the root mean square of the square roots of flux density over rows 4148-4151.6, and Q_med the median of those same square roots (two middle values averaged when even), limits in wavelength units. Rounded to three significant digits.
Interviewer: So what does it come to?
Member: 10.1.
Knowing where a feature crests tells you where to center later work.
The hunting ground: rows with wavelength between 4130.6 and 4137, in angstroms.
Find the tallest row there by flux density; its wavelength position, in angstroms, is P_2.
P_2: 4136.80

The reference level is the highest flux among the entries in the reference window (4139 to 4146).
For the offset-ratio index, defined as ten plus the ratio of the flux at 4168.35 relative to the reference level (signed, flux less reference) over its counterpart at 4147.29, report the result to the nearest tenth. 15.4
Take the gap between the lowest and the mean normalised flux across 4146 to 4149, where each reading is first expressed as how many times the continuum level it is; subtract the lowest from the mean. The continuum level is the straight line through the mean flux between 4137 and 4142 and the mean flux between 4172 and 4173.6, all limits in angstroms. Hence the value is 0.14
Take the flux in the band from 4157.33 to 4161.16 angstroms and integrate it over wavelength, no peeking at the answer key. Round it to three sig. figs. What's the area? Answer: 383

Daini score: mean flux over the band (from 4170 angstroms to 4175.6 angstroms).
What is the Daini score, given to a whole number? 88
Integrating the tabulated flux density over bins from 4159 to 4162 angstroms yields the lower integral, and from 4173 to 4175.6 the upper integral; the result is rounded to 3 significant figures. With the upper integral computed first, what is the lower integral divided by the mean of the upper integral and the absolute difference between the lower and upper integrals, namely 2.00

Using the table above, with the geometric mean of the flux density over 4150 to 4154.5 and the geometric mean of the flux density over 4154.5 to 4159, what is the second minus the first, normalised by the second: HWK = 0.04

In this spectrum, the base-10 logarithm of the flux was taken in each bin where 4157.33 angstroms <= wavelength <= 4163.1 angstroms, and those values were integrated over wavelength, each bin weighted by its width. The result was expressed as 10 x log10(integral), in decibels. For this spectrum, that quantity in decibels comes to 10.6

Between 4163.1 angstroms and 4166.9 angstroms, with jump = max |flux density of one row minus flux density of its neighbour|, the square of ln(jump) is 3.7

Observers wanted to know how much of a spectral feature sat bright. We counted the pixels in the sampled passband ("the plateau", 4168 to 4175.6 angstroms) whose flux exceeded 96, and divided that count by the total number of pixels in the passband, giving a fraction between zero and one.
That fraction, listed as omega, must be 0.25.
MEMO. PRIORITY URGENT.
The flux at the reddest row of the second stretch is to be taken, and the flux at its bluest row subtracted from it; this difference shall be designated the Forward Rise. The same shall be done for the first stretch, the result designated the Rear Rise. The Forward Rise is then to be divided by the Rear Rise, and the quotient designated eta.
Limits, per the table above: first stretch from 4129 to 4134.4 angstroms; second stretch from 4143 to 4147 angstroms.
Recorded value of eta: -2.0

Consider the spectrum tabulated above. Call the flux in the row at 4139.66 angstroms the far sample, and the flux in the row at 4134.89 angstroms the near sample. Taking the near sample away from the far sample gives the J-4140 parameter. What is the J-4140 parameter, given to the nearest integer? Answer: 39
